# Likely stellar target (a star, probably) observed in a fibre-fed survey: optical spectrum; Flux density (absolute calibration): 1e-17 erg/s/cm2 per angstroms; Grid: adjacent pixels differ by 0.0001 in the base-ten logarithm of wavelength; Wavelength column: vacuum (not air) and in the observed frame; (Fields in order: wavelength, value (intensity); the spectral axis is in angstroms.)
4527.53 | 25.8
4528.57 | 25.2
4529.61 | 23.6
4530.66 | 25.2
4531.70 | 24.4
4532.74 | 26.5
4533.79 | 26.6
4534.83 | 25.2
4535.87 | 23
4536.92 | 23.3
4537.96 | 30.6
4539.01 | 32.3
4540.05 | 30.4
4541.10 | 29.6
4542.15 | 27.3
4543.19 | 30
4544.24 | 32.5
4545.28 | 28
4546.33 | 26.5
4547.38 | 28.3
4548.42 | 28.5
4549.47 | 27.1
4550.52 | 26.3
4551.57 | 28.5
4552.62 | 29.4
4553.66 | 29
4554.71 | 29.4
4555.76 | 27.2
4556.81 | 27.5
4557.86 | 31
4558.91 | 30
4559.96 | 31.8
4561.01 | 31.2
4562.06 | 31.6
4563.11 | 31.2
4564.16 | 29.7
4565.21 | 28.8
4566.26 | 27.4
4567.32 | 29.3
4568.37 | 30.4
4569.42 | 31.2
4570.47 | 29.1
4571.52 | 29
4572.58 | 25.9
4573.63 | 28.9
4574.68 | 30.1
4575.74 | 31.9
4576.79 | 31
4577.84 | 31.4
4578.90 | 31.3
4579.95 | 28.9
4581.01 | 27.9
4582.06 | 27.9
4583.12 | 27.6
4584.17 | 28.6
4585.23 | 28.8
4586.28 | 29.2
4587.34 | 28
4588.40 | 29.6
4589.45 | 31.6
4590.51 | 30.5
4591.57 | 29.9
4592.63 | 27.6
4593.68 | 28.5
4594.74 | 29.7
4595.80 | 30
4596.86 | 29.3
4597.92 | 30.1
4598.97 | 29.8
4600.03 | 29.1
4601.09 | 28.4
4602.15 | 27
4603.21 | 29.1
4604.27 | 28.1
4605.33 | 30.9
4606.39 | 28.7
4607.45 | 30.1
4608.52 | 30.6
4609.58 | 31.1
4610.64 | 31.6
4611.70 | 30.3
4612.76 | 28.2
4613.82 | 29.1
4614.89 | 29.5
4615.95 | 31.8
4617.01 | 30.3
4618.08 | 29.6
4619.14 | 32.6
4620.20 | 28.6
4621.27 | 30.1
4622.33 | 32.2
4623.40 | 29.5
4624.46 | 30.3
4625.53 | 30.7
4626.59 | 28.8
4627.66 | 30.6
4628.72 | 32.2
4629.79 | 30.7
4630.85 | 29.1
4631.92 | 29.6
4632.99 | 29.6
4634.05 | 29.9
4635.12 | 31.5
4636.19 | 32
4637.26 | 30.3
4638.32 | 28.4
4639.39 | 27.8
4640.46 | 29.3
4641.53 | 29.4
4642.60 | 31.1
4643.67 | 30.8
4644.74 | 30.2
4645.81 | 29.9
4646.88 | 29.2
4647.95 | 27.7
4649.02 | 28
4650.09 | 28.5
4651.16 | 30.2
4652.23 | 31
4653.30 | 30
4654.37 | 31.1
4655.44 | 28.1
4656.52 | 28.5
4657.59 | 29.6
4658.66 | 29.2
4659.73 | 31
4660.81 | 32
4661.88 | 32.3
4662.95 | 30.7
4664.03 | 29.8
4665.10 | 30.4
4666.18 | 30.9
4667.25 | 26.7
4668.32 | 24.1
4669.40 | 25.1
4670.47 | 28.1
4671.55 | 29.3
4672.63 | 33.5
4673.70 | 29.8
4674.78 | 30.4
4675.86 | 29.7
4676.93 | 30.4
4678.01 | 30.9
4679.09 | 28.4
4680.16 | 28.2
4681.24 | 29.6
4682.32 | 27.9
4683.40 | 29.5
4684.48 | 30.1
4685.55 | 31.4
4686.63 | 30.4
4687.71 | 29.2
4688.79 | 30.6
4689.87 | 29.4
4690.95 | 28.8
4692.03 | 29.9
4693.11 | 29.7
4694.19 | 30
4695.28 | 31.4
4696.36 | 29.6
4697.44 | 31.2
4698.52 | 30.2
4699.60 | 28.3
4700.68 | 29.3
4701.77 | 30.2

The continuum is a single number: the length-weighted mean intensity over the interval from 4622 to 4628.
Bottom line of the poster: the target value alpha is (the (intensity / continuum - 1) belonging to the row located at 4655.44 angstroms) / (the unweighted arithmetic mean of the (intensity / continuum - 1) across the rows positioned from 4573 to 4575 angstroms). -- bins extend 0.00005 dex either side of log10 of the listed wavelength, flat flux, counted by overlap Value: 3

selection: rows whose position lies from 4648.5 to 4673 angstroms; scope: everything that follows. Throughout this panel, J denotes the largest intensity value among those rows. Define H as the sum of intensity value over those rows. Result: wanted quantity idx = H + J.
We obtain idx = 712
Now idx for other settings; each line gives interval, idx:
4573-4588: 443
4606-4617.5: 363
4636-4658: 653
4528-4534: 178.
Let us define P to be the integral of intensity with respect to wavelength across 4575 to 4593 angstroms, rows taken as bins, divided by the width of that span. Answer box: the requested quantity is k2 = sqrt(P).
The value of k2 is 5.43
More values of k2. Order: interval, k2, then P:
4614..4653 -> 5.48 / 30.0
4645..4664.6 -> 5.46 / 29.8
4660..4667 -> 5.55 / 30.8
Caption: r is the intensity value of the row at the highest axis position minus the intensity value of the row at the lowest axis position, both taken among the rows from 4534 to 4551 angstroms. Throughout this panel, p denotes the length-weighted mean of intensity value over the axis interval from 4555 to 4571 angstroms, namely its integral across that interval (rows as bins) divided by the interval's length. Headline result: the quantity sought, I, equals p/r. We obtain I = 27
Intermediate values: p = 29.8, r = 1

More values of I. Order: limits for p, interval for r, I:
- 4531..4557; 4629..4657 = -13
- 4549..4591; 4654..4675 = -42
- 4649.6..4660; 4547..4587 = 33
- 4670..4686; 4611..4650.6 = -17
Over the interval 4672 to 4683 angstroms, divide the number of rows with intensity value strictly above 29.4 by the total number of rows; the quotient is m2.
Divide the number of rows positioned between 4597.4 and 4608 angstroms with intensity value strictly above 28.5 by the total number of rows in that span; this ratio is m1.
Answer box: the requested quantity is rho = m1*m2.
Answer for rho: 0.5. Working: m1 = 0.70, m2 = 0.70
